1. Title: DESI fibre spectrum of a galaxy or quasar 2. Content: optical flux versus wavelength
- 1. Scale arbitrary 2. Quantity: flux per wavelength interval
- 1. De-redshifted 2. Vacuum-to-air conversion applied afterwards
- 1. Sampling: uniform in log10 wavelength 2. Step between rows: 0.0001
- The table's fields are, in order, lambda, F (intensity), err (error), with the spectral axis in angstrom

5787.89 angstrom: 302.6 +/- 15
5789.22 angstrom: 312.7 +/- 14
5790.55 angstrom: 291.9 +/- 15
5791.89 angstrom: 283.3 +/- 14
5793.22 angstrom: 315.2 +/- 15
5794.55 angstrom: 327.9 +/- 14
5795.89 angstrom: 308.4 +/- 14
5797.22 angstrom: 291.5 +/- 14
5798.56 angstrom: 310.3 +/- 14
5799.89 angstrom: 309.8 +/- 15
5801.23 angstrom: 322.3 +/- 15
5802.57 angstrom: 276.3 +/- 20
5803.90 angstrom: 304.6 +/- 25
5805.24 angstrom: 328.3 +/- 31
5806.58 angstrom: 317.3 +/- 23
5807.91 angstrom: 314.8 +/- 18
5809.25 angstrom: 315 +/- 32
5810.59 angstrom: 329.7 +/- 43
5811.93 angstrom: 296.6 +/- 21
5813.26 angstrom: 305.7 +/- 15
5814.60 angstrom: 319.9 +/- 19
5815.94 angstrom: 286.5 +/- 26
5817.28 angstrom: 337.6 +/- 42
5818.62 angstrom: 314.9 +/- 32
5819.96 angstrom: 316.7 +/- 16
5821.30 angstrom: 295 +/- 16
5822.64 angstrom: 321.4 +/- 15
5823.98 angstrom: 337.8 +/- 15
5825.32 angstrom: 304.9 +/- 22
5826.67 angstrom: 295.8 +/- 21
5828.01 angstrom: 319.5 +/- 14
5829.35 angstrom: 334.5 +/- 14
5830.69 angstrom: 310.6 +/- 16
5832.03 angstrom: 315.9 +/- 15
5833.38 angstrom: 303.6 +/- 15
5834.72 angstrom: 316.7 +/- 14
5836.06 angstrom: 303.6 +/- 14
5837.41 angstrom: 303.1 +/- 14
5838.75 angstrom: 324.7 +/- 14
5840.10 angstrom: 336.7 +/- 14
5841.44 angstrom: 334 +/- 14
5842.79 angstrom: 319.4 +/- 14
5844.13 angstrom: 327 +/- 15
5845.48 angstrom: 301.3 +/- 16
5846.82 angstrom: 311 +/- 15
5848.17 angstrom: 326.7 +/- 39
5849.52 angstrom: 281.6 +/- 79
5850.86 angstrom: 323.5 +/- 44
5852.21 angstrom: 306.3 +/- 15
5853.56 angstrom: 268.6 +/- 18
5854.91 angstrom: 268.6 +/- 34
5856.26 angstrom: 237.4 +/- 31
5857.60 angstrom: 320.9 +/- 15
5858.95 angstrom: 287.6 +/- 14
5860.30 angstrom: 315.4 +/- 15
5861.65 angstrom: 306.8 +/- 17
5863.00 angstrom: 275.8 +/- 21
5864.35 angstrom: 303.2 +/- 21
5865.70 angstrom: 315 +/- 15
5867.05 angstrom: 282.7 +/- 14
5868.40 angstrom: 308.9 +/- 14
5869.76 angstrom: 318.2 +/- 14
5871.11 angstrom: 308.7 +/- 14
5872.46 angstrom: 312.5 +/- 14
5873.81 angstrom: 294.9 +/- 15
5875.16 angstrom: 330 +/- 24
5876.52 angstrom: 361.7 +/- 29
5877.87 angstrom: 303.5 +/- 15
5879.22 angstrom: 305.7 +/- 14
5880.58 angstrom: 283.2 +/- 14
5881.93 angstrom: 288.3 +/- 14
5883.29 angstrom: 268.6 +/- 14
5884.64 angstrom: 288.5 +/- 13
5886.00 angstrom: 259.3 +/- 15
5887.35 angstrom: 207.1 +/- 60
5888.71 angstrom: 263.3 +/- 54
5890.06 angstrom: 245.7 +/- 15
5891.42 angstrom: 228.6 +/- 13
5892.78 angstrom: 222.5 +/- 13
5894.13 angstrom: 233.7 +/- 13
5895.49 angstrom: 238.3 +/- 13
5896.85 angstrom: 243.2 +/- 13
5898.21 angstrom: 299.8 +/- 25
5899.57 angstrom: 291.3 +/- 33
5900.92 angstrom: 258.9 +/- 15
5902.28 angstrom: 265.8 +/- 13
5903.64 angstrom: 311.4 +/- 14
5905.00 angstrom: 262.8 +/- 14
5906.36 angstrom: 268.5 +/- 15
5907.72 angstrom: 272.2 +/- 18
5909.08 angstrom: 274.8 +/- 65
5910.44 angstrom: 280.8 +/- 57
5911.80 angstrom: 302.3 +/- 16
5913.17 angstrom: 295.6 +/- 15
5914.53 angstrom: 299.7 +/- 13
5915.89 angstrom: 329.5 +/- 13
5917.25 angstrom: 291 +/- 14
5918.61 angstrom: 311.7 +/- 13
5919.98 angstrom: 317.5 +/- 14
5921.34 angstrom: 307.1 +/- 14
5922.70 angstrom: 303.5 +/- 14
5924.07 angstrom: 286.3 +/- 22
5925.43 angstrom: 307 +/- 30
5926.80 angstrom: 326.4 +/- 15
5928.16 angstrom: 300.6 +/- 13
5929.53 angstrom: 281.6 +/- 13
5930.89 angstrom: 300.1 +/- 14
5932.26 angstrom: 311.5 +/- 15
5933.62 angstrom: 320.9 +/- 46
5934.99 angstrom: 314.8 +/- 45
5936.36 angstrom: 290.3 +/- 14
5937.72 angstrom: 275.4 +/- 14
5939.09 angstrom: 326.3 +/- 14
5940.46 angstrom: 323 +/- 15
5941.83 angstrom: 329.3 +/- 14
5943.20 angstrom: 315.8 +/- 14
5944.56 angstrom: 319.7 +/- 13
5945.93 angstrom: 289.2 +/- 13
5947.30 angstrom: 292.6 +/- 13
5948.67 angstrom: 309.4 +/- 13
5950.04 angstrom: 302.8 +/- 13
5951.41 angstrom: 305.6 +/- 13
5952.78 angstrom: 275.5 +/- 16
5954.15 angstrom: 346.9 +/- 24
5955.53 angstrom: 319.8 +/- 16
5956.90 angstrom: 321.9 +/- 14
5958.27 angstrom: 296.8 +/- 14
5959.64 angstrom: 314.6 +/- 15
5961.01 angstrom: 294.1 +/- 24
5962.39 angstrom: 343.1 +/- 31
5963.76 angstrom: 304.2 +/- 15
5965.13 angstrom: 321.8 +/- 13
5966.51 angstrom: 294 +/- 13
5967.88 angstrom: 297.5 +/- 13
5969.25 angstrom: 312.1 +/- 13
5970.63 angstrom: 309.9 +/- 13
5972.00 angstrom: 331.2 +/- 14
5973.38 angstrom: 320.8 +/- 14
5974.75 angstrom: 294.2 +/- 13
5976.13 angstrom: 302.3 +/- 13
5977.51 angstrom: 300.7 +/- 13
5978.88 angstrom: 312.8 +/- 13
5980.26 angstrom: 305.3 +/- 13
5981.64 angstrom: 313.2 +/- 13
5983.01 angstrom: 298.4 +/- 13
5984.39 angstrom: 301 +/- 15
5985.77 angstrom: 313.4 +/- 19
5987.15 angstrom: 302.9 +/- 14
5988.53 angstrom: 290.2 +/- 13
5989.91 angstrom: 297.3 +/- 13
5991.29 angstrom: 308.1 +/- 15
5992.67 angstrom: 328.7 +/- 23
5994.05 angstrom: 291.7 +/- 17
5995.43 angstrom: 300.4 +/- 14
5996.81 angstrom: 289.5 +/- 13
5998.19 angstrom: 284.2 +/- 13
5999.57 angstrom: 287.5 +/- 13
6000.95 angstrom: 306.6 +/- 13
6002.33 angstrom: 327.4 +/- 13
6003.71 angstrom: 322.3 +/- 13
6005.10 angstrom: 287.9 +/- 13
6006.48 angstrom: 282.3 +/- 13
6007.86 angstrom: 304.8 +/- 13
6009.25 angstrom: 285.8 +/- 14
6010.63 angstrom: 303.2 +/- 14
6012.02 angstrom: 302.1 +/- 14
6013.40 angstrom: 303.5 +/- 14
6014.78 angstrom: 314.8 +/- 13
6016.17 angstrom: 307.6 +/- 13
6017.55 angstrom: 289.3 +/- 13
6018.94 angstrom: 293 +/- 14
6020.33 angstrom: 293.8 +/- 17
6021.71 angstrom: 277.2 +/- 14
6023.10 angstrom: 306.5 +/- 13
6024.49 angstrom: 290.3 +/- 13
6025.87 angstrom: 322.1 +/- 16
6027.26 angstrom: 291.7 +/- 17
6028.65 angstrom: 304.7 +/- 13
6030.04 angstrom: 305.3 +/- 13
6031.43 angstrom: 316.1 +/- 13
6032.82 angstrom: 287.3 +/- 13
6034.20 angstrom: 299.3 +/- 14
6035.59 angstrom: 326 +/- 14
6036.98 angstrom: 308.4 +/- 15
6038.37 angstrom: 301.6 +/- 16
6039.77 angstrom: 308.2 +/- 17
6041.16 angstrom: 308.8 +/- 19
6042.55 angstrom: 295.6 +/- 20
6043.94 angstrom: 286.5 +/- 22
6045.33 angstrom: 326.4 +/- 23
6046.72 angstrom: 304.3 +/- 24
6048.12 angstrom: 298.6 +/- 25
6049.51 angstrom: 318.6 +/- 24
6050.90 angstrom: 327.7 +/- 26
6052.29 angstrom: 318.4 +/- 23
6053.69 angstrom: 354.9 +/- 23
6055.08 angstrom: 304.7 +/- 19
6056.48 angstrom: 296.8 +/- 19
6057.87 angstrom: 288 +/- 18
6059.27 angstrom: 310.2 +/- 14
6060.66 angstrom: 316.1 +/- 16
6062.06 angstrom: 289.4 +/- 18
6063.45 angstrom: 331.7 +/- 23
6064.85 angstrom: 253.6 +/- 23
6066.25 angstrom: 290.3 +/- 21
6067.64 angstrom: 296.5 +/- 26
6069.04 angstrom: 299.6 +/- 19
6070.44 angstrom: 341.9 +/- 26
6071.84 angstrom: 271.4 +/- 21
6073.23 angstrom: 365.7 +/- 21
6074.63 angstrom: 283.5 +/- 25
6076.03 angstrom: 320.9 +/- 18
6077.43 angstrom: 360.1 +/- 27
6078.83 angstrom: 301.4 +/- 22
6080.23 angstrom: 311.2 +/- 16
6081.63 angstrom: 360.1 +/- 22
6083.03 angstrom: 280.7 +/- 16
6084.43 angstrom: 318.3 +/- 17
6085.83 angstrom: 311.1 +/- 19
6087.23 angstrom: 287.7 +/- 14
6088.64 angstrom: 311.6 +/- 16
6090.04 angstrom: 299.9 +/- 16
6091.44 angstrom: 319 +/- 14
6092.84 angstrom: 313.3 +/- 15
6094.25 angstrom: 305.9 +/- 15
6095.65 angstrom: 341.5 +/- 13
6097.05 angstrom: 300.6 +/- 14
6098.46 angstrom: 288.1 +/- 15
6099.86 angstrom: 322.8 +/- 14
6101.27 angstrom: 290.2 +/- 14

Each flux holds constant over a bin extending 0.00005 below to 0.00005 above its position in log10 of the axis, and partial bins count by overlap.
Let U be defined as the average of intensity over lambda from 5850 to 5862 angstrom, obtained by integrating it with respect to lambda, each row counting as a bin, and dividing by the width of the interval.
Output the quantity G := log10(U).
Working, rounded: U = 292.3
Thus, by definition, 2.466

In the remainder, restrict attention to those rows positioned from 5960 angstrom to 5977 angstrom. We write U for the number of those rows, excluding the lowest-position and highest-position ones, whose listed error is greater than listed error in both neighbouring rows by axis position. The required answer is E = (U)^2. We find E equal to 1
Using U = 1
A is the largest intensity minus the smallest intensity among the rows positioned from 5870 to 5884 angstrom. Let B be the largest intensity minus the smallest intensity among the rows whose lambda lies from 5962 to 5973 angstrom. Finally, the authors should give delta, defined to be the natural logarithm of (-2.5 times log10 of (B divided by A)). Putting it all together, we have -0.4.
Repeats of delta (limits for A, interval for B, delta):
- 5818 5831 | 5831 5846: -1.6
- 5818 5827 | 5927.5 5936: -2.4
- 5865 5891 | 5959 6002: 0.0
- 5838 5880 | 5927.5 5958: -0.5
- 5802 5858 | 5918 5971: -1.0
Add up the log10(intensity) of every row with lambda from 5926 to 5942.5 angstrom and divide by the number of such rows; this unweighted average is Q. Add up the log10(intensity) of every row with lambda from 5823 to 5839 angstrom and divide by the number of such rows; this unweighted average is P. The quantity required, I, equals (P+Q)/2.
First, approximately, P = 2.497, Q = 2.49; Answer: 2.493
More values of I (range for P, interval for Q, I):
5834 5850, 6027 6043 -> 2.491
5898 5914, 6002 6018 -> 2.465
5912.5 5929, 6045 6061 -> 2.491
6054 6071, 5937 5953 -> 2.481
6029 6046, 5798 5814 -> 2.489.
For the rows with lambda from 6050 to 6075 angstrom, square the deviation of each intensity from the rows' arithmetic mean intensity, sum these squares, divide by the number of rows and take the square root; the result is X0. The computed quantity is 28.0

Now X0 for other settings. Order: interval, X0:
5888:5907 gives 25.9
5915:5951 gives 15.1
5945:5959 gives 19.0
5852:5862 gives 27.0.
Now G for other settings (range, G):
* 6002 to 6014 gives 2.479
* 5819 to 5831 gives 2.499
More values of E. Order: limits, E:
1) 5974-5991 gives 1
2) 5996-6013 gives 0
